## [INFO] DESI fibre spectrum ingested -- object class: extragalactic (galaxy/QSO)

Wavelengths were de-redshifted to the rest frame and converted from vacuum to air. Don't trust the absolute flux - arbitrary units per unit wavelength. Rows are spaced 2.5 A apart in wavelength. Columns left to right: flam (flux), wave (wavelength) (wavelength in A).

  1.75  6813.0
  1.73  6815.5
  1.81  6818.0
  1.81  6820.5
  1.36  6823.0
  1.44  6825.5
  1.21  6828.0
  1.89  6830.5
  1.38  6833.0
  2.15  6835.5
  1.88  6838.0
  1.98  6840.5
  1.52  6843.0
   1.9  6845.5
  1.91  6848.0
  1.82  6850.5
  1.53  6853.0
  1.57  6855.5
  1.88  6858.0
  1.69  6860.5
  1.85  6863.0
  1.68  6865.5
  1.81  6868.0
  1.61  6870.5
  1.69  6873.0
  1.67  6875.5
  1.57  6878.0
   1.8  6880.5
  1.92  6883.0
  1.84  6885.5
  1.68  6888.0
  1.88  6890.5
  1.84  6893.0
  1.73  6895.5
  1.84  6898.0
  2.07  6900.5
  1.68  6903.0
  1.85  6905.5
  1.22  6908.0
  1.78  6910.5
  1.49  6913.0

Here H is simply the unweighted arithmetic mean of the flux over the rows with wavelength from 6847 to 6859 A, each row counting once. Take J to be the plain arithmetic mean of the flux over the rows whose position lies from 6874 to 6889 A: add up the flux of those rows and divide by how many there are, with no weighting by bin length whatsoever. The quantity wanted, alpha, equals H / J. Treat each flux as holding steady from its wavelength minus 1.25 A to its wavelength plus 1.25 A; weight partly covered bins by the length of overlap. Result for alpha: 1.00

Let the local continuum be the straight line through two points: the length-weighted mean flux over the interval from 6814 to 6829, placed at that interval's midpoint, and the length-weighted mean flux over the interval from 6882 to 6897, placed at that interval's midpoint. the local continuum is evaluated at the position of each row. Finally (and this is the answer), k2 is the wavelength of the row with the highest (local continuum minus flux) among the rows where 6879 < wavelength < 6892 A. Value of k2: 6888.0 A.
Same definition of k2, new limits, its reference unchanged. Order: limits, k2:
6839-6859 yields 6853.0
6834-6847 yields 6843.0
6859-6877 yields 6870.5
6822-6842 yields 6828.0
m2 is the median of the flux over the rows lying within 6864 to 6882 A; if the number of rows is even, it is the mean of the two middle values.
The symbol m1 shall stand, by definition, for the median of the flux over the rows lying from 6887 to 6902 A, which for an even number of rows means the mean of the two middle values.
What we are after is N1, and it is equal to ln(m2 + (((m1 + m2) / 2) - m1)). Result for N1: 0.47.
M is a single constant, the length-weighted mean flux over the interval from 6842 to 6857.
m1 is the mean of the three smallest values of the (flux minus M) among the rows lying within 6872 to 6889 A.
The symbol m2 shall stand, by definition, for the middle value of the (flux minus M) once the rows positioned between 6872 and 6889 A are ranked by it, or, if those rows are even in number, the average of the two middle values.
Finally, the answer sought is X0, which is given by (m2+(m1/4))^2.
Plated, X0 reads 0.002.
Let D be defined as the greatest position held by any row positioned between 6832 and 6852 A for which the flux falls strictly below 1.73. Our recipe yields 6843.0 A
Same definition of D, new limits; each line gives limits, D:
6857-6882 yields 6878.0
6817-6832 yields 6828.0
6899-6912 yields 6908.0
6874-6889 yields 6888.0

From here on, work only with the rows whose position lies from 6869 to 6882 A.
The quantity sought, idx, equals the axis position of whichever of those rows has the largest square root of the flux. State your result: 6880.5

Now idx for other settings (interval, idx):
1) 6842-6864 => 6848.0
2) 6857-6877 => 6858.0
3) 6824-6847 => 6835.5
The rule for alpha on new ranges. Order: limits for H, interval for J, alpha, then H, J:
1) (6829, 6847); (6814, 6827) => 1.11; 1.81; 1.63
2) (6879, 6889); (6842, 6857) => 1.06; 1.81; 1.71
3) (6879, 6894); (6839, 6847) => 1.01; 1.83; 1.80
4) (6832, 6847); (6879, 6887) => 0.97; 1.80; 1.85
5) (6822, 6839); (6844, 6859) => 0.91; 1.62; 1.77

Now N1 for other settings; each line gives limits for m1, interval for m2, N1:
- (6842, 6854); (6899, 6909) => 0.55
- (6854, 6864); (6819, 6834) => 0.21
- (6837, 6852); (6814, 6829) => 0.36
